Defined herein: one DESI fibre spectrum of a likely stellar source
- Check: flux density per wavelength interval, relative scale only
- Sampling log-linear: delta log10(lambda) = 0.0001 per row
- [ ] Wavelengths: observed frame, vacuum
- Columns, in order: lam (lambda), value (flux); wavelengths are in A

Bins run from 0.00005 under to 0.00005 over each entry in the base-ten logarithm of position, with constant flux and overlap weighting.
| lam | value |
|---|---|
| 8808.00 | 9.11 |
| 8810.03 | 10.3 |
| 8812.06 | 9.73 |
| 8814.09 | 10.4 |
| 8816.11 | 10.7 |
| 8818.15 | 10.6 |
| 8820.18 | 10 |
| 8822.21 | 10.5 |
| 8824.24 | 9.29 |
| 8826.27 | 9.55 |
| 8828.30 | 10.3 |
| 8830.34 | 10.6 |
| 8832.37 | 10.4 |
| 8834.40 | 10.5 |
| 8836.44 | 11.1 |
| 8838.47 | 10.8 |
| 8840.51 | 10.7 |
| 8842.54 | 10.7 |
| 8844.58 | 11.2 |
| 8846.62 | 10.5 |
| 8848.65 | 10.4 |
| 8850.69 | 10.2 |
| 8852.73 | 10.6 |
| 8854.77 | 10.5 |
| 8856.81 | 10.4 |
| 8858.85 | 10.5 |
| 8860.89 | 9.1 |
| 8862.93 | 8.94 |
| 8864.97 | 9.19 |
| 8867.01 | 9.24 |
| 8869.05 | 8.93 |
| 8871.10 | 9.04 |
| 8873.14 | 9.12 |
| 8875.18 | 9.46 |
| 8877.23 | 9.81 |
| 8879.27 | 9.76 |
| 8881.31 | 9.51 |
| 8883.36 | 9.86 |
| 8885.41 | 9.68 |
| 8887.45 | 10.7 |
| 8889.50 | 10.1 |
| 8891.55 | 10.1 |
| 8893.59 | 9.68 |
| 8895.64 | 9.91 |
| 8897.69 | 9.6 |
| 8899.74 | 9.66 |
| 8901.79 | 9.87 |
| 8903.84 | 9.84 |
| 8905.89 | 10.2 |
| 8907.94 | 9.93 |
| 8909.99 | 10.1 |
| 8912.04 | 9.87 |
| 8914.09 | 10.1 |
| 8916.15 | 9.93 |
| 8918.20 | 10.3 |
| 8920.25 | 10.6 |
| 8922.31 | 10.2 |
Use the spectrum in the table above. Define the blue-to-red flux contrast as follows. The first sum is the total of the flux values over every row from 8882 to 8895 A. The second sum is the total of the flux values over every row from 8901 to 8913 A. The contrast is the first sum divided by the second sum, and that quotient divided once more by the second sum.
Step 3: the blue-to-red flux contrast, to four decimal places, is 0.0168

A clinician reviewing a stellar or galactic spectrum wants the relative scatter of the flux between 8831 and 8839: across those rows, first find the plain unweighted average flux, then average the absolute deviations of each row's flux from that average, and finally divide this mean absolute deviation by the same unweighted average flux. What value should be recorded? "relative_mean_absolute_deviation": 0.023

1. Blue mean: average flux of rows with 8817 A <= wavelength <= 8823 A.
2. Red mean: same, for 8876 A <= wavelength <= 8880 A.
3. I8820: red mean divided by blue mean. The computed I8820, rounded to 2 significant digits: 0.94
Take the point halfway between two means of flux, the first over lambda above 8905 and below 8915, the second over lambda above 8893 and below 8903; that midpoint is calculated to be 9.9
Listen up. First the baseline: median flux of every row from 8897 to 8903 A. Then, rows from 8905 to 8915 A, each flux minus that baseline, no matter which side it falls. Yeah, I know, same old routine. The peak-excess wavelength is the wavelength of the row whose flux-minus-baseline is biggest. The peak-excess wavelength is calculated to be 8905.89 A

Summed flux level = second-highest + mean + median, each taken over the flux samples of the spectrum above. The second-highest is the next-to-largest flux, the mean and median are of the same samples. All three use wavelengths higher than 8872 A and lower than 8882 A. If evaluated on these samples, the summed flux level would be 28.8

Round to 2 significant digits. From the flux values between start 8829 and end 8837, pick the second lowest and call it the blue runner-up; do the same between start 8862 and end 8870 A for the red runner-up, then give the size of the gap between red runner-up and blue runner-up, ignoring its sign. 1.6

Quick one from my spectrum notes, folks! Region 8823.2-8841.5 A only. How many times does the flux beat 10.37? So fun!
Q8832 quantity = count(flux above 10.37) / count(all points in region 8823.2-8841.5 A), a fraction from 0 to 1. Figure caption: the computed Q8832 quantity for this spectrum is 0.7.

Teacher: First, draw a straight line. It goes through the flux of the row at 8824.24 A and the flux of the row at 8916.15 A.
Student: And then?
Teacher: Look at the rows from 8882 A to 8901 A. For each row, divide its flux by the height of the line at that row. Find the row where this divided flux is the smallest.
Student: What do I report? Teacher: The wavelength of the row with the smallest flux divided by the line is 8897.69 A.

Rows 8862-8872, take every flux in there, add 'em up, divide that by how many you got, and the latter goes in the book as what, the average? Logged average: 9.1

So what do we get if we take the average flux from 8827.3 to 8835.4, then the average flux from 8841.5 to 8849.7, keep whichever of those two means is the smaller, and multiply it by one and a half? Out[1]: 15.7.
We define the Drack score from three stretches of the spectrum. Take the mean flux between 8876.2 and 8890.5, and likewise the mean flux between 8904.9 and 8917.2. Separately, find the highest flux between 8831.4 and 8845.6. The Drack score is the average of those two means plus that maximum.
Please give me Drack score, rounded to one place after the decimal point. 21.2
